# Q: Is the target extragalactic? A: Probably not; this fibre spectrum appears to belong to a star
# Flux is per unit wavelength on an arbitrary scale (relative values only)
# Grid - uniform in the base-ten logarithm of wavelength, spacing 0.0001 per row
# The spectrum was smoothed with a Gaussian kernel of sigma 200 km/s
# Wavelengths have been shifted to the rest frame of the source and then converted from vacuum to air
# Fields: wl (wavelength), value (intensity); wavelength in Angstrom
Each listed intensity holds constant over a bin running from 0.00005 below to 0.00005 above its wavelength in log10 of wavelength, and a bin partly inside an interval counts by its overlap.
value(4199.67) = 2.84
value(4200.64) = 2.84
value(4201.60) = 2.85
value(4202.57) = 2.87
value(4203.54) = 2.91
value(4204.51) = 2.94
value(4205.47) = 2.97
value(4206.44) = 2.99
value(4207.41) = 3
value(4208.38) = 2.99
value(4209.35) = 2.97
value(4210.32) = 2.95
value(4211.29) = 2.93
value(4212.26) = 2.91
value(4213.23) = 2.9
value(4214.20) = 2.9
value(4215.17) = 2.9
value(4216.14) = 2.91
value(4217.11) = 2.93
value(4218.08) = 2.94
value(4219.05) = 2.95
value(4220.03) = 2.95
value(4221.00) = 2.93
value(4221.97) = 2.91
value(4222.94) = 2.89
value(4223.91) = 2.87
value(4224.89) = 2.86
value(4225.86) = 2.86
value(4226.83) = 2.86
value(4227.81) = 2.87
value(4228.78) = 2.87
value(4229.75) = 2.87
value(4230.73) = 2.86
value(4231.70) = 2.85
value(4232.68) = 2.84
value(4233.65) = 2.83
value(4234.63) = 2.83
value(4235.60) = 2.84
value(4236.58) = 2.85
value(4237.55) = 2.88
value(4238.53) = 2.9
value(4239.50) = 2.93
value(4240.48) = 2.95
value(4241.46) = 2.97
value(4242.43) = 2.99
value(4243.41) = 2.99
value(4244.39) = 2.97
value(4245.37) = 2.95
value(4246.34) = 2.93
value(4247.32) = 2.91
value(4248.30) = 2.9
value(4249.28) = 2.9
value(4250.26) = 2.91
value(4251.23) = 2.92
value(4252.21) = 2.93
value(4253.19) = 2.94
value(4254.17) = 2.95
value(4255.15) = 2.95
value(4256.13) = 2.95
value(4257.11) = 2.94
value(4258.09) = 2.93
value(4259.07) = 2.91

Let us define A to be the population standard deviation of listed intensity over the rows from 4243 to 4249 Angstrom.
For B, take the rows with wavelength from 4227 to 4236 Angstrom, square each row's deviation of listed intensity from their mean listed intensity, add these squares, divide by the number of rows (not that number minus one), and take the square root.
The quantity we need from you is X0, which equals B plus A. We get 0.048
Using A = 0.032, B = 0.016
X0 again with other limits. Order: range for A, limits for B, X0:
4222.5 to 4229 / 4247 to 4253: 0.021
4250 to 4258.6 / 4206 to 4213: 0.045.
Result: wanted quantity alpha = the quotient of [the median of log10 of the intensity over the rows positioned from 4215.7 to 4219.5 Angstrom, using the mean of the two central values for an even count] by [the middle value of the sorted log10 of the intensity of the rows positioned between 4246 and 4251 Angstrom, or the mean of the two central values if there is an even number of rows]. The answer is 1.01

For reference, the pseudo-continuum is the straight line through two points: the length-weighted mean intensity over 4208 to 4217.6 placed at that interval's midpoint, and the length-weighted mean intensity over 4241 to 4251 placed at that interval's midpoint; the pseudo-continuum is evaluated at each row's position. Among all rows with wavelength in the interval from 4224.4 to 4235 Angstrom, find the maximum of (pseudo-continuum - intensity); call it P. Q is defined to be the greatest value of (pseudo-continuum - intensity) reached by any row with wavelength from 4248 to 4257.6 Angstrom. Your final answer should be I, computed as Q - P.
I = -0.06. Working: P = 0.108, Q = 0.045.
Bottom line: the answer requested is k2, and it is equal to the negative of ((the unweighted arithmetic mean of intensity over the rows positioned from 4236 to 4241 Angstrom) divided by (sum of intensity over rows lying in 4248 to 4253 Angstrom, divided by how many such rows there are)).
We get -1.00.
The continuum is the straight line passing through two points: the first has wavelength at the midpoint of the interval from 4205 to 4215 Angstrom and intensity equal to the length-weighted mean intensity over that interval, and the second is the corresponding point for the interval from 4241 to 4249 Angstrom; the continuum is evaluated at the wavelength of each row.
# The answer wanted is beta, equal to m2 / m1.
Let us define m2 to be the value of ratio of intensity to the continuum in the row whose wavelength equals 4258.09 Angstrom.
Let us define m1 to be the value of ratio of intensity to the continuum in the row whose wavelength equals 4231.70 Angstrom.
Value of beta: 1.03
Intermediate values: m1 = 0.966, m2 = 0.99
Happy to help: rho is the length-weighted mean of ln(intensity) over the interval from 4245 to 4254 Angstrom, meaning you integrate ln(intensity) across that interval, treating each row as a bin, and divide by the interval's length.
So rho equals 1.07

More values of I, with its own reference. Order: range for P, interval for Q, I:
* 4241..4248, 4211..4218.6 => 0.00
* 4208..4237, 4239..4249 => -0.06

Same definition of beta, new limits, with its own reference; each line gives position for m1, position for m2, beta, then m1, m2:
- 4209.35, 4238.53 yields 0.98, 1.008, 0.98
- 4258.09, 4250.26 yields 0.99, 0.993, 0.99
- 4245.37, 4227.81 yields 0.97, 1.000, 0.97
